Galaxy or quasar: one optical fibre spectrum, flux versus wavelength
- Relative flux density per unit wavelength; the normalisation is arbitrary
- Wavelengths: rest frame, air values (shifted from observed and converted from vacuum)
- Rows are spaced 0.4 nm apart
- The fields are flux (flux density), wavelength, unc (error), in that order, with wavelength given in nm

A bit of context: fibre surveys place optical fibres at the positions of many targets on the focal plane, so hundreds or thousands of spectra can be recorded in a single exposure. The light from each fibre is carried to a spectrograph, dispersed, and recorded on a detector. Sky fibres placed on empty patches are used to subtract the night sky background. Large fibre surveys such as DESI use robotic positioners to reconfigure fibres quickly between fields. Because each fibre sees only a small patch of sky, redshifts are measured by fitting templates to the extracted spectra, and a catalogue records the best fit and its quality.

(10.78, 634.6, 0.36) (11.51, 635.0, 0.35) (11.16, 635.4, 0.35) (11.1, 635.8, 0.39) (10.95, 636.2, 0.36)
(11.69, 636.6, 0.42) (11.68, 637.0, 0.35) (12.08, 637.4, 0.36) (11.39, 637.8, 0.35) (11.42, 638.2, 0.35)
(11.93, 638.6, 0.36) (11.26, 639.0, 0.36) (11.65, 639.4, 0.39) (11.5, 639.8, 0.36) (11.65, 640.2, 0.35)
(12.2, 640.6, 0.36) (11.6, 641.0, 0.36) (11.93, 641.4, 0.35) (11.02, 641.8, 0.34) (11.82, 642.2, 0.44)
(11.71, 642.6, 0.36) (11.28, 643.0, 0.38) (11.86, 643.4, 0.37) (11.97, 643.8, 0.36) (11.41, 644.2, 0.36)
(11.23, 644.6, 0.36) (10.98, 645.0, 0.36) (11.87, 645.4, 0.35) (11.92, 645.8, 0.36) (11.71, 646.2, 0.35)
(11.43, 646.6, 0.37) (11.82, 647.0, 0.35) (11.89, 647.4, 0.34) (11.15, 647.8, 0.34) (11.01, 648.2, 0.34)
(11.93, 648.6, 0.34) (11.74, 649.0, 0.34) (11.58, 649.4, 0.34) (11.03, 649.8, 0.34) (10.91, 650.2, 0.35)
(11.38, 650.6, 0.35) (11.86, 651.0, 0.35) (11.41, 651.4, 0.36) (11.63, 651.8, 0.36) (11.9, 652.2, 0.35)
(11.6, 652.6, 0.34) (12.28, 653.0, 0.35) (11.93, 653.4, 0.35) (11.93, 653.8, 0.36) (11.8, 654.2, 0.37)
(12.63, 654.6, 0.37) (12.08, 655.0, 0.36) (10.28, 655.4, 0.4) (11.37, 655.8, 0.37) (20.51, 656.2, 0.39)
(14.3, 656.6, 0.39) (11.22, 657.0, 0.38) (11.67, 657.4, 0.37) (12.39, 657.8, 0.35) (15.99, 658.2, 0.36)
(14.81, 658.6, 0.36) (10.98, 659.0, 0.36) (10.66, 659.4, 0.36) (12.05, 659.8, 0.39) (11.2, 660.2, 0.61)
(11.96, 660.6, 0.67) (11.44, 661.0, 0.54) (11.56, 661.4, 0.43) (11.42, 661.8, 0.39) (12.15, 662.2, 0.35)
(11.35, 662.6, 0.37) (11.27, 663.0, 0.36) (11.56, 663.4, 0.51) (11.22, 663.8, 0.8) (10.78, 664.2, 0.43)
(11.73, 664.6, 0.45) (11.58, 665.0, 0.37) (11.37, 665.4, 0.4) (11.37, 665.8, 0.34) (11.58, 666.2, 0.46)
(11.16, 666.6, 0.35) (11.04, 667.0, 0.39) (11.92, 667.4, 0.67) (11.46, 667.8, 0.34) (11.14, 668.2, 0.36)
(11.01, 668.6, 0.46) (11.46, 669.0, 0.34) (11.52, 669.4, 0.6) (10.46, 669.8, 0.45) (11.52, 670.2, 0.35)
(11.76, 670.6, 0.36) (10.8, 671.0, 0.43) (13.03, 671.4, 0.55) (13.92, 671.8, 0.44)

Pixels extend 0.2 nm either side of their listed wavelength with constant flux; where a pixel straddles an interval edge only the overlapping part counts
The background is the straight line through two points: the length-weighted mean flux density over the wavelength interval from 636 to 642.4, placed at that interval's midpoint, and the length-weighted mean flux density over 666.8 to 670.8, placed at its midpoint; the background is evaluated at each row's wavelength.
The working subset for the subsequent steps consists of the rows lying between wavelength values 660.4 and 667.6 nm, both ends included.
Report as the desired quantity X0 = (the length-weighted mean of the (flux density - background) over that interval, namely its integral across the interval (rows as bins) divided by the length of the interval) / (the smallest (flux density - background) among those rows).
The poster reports -0.16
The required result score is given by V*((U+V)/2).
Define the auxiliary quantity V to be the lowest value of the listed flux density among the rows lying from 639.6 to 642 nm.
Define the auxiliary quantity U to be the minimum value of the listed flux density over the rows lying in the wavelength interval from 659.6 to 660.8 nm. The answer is 122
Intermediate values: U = 11.2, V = 11.02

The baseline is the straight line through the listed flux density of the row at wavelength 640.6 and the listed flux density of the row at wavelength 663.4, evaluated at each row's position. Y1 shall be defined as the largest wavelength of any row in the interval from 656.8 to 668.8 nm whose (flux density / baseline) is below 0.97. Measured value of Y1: 668.6 nm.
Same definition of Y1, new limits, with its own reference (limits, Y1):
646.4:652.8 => 651.4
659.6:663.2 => 660.2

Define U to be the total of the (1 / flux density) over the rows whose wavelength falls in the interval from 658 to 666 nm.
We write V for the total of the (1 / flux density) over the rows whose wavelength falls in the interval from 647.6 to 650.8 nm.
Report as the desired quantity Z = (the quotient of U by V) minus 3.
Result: -0.6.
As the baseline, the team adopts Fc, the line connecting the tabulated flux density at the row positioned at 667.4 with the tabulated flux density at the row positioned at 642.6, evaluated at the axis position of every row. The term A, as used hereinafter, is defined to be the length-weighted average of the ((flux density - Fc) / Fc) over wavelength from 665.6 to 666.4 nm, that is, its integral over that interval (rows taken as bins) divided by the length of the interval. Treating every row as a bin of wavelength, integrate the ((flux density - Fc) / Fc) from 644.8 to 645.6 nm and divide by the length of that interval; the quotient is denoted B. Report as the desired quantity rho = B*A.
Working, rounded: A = -0.04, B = -0.026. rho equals 0.0010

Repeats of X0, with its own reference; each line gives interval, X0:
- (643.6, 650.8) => 0.06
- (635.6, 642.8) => 0.03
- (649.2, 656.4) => -0.54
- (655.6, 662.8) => -1.57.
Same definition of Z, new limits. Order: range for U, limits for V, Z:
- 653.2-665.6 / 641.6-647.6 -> -1.0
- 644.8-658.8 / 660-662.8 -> 1.8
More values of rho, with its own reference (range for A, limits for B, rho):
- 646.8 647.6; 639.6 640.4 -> -0.0001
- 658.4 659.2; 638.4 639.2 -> -0.0006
